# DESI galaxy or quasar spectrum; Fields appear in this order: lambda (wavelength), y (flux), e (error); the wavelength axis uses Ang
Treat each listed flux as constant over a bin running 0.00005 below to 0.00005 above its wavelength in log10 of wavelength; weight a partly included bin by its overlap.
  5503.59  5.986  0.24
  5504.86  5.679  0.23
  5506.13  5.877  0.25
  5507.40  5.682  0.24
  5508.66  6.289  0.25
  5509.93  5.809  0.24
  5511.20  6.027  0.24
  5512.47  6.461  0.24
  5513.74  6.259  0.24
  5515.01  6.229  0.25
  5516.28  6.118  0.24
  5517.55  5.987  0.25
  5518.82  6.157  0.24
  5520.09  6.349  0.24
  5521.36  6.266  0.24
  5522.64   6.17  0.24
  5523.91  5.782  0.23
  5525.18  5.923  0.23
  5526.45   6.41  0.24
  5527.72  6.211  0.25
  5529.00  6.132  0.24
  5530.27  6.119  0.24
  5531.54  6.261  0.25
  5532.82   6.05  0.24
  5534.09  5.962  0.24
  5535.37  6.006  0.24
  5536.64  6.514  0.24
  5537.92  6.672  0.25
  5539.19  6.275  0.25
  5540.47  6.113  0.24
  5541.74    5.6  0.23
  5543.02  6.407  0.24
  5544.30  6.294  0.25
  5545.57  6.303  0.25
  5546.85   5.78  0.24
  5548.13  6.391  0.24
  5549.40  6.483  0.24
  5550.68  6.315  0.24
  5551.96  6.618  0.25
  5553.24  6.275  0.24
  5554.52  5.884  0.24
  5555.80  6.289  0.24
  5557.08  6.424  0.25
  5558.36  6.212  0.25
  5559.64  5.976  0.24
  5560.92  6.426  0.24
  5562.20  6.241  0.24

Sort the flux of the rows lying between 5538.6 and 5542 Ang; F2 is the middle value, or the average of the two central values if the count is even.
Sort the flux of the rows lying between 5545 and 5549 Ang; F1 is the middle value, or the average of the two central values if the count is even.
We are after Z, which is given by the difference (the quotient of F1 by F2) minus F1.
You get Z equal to -5.27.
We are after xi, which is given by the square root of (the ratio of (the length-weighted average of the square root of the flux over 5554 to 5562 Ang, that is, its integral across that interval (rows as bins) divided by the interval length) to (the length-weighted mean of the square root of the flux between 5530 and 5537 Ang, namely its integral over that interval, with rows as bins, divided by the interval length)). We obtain 1.00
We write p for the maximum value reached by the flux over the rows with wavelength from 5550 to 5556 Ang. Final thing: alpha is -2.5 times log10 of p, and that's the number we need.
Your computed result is -2.05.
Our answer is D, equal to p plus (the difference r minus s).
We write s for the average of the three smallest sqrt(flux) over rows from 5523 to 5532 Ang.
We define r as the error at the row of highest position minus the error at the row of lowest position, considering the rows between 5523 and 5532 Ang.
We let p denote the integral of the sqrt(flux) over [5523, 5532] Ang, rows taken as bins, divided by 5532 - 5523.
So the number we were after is 0.058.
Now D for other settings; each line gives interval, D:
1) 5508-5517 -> 0.028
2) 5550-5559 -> 0.041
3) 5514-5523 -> 0.008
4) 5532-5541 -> 0.043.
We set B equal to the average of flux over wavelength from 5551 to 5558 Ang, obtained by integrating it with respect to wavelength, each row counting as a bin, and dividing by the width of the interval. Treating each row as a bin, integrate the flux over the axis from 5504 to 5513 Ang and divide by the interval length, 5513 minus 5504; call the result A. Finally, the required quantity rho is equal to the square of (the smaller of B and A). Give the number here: 35.6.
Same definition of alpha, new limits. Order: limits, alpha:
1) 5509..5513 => -2.03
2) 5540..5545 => -2.02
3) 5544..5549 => -2.01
